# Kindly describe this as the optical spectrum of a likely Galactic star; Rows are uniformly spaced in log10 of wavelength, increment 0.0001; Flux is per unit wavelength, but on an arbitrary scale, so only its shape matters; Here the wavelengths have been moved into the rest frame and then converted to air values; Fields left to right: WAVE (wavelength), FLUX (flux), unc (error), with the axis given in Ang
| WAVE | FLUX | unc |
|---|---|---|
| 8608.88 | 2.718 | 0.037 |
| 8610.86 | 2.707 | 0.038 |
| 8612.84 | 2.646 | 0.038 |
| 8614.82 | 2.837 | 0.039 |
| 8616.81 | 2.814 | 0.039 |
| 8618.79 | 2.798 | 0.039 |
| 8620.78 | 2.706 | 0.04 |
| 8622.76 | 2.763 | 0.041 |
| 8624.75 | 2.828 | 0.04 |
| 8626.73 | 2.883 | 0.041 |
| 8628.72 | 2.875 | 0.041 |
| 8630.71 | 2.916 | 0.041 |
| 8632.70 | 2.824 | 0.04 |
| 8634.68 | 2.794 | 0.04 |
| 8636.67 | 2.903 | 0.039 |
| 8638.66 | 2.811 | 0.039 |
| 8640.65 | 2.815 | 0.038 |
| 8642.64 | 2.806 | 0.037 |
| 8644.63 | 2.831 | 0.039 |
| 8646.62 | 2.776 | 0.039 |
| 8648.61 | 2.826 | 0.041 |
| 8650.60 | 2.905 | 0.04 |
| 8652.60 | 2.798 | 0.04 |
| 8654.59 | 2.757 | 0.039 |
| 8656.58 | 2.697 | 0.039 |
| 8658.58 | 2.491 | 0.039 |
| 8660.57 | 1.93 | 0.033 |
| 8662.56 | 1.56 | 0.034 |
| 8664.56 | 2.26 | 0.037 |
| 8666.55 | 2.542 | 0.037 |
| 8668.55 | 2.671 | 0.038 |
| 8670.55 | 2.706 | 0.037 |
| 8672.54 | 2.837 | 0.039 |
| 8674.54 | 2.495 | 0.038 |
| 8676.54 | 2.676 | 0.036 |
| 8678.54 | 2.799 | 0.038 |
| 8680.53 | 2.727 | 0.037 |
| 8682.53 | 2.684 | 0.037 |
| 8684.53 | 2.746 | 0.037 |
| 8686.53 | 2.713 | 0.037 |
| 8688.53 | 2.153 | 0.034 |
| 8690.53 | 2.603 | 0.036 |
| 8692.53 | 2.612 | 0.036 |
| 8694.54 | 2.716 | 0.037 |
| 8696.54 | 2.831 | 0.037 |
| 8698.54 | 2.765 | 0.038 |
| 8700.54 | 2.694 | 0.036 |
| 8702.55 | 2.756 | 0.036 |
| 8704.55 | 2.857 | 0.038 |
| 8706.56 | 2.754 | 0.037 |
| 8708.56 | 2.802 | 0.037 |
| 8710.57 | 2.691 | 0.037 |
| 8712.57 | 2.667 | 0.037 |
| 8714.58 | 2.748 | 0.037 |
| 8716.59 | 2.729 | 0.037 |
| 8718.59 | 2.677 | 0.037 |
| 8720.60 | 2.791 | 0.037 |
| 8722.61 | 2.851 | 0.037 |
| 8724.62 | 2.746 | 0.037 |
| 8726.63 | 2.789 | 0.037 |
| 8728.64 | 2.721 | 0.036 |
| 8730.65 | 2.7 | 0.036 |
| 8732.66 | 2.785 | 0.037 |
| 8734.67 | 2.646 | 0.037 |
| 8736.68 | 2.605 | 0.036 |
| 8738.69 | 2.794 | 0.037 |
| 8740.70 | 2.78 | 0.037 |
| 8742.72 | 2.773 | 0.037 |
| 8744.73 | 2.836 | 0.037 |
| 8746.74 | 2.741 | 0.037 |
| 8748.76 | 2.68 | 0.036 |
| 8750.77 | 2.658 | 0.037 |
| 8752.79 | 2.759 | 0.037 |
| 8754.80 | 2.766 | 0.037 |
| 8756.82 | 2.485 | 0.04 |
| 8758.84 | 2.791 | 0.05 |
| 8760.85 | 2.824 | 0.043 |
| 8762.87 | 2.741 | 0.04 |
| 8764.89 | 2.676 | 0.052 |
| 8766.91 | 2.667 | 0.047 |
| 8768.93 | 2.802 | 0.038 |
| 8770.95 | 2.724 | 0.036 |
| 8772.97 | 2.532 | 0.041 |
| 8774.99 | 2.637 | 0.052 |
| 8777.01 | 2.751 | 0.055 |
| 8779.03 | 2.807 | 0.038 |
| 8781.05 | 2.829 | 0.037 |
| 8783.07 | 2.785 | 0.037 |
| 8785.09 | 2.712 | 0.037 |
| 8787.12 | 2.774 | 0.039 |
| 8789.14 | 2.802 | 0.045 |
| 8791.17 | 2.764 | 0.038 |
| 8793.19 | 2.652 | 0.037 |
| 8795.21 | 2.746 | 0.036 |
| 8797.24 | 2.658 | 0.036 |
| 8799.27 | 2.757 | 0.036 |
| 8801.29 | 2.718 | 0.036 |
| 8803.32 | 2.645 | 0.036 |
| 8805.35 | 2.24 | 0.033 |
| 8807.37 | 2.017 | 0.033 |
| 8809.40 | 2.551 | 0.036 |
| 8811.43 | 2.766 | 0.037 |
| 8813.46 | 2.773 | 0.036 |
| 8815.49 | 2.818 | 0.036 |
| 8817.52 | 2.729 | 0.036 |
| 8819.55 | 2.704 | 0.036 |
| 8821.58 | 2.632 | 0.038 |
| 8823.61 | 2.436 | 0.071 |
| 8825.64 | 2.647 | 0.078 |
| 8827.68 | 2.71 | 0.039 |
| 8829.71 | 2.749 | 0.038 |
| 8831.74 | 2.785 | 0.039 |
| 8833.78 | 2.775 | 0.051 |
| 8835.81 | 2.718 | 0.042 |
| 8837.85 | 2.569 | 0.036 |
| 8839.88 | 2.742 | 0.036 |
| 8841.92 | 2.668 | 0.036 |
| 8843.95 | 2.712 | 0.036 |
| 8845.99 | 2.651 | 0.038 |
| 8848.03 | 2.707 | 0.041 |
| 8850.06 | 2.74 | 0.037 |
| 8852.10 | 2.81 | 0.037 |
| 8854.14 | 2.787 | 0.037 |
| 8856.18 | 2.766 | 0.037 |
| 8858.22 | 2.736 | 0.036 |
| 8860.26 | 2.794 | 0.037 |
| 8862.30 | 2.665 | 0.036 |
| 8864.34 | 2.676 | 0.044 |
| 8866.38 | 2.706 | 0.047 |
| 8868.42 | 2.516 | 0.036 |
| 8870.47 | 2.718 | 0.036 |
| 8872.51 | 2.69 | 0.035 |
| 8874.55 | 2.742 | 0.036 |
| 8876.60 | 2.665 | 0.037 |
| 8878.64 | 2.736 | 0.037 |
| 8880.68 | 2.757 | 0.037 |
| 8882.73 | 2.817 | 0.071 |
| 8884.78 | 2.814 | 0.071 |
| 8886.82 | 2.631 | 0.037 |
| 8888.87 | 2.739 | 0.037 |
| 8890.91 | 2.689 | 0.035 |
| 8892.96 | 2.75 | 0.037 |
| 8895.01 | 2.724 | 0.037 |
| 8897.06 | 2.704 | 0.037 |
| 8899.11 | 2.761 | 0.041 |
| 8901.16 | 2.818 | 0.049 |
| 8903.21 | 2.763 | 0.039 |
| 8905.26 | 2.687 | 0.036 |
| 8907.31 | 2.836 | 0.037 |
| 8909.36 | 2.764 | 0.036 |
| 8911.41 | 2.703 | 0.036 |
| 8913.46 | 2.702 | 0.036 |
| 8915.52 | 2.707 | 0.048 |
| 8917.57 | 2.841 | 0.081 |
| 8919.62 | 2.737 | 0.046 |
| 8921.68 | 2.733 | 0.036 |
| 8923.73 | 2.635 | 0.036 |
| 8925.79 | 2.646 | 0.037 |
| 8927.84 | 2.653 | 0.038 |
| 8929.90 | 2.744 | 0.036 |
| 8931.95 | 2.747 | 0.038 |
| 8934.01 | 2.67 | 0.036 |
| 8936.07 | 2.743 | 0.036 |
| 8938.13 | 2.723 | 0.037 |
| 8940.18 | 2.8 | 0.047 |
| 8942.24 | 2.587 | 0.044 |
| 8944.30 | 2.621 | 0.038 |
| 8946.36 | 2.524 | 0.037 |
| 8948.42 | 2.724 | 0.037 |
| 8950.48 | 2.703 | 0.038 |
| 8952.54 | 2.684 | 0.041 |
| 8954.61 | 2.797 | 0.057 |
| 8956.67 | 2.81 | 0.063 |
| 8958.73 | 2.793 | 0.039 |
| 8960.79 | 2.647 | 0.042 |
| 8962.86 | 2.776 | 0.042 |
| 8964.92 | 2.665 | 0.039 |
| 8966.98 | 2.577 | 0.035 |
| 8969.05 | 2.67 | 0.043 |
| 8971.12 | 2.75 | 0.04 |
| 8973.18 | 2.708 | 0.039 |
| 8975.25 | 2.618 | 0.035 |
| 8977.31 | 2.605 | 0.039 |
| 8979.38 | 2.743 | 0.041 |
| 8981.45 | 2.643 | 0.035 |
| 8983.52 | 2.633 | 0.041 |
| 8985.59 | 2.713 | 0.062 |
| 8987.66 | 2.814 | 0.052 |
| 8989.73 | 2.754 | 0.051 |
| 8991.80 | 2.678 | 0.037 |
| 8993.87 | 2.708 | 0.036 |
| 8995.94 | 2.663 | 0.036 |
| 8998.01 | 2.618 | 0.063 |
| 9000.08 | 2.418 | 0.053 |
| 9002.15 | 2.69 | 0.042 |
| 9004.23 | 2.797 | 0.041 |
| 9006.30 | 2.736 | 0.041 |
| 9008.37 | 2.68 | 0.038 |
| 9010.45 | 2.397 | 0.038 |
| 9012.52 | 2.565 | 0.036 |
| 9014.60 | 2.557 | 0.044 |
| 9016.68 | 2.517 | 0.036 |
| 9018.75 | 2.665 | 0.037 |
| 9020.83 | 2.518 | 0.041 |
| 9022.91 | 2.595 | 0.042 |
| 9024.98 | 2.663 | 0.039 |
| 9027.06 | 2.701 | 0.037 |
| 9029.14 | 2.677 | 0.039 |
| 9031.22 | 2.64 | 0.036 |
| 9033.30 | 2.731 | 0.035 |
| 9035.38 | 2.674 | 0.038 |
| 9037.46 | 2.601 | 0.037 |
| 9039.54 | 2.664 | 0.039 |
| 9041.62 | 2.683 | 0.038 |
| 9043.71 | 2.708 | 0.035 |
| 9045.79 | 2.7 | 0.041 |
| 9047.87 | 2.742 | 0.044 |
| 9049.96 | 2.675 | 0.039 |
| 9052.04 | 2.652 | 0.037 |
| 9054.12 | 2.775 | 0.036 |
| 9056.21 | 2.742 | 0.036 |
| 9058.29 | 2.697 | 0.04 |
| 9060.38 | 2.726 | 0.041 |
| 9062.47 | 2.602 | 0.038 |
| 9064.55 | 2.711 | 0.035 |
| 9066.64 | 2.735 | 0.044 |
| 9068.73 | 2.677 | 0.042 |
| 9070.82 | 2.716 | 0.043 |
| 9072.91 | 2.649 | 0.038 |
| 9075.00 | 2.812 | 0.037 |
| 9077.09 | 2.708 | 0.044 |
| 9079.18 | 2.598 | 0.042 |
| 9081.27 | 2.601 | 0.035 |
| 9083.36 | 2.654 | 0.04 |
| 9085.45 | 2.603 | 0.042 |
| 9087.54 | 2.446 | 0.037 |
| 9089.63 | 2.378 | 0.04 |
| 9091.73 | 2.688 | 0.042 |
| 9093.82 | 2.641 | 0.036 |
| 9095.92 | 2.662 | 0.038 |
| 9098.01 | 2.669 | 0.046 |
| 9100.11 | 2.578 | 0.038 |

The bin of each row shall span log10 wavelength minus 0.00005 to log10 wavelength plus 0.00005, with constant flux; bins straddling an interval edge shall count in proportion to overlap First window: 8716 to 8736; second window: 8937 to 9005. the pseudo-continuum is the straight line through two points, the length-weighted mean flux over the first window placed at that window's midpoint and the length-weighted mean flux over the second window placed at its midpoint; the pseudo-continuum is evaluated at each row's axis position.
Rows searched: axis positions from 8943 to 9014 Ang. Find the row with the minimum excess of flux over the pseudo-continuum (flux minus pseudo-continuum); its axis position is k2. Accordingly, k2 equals 9010.45 Ang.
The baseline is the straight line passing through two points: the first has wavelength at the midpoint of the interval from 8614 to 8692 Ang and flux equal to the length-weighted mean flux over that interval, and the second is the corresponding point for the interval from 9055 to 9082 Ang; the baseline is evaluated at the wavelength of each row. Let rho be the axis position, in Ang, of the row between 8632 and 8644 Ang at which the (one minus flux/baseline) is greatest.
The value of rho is 8634.68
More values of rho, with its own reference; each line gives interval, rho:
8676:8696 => 8688.53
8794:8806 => 8805.35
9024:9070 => 9037.46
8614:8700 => 8662.56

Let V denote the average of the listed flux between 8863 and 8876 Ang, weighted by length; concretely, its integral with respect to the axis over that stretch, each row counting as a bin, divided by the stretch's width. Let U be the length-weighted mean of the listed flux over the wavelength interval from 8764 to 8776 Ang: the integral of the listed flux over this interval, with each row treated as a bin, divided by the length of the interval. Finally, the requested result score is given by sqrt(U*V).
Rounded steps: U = 2.67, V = 2.67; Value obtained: 2.67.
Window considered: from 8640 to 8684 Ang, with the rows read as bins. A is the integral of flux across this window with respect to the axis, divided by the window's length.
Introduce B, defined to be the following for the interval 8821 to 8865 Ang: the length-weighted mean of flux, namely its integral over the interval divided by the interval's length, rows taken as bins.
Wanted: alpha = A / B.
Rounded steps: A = 2.62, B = 2.70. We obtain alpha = 0.968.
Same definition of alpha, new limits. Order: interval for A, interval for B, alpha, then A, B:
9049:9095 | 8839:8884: 0.978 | 2.66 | 2.72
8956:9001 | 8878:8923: 0.977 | 2.68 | 2.75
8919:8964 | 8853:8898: 0.994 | 2.70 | 2.72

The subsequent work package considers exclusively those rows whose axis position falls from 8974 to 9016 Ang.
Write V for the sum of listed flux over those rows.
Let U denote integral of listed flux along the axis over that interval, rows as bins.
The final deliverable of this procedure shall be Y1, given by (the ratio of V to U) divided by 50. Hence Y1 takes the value 0.0095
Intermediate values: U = 111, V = 53.0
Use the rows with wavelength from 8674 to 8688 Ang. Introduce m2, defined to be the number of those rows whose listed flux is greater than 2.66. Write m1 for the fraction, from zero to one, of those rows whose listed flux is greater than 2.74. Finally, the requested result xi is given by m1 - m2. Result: -5.7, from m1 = 0.29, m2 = 6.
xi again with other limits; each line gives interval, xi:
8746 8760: -4.4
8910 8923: -5.8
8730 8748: -6.3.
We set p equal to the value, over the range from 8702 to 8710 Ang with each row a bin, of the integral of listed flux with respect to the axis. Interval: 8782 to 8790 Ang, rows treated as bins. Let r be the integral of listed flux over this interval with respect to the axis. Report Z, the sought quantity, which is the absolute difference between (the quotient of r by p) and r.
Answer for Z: 21.2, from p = 22.3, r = 22.1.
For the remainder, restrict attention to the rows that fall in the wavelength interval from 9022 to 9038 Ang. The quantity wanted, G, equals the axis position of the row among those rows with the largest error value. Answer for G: 9022.91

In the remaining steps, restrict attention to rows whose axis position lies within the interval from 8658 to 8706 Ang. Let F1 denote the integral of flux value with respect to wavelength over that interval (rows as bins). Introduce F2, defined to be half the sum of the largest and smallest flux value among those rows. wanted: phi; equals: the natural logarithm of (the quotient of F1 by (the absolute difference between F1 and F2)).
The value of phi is 0.0180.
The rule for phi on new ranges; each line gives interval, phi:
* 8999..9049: 0.0199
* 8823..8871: 0.0204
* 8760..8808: 0.0190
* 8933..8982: 0.0204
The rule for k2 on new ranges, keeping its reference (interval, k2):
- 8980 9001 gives 9000.08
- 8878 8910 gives 8886.82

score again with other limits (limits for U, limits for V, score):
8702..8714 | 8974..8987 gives 2.71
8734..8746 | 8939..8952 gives 2.70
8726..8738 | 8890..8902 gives 2.72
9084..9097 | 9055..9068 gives 2.64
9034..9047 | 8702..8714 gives 2.71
